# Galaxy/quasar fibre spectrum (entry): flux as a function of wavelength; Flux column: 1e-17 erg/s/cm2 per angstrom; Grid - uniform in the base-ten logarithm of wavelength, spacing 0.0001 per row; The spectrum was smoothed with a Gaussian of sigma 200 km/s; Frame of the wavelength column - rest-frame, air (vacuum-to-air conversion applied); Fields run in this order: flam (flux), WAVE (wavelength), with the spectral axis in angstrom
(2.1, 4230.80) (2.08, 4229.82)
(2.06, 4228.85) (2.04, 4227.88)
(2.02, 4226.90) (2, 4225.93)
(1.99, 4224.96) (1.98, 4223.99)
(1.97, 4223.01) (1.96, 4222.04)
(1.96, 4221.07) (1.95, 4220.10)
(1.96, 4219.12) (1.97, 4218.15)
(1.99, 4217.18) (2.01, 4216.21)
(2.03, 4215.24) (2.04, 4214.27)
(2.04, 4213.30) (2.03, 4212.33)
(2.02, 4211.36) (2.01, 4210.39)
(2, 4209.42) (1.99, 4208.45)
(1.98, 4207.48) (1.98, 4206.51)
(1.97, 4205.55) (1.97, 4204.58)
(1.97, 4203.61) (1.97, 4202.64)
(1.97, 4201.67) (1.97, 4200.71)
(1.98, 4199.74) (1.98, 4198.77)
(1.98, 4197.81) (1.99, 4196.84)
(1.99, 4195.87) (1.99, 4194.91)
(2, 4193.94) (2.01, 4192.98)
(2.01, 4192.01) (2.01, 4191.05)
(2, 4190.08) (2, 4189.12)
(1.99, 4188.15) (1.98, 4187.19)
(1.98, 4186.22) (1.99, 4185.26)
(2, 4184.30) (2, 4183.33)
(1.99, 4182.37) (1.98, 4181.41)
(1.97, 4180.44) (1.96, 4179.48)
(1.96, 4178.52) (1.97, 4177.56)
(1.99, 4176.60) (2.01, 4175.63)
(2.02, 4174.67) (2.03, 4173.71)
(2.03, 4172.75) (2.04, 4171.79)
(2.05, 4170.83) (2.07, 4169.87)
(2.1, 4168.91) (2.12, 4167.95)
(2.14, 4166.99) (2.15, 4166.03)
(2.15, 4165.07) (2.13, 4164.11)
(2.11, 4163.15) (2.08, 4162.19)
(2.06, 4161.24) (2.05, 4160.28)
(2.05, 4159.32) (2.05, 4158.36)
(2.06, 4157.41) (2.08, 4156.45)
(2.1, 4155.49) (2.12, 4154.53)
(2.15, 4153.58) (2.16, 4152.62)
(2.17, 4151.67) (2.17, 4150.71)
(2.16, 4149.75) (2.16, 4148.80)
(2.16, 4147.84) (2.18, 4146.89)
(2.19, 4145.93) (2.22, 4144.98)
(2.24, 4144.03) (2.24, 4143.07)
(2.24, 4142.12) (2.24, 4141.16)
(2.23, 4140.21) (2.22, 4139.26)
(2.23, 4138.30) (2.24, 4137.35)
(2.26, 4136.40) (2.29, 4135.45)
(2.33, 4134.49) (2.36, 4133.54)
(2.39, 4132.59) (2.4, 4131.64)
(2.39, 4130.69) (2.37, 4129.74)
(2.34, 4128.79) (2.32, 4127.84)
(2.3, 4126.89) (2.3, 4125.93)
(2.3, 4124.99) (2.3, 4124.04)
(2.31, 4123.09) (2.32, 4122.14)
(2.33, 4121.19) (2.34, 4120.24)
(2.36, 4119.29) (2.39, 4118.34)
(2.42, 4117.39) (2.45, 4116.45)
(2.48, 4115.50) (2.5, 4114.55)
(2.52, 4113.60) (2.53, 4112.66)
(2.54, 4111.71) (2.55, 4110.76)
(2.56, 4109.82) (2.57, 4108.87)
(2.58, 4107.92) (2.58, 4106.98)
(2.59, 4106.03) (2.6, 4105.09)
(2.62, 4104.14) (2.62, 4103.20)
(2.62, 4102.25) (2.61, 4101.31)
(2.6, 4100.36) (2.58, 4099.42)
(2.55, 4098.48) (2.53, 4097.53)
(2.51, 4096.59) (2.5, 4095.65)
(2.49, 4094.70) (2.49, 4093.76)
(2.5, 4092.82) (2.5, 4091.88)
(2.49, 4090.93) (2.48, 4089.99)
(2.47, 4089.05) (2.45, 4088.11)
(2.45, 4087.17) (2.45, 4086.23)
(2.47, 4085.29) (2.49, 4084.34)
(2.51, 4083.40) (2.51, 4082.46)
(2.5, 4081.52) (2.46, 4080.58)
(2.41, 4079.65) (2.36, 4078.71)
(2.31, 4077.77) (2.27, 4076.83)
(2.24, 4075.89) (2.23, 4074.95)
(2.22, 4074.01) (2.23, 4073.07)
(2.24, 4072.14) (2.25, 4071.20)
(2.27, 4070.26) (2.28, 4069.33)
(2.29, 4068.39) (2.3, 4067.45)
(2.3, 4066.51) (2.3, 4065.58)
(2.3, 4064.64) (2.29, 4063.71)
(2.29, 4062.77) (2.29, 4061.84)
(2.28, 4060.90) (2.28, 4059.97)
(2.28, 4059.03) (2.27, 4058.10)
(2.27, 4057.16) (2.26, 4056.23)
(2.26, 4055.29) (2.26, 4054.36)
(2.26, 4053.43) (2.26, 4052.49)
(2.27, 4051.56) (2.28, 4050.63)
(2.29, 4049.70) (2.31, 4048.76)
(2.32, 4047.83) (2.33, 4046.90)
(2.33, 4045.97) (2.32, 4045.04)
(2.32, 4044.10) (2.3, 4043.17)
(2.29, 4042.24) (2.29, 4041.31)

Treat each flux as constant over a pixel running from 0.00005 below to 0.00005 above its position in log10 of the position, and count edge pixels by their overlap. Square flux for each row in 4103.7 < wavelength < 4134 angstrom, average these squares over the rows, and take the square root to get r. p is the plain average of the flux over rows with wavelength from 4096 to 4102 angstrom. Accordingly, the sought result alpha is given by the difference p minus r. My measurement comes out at 0.1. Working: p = 2.6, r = 2.4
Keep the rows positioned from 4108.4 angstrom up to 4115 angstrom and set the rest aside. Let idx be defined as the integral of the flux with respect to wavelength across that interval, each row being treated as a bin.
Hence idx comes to 16.8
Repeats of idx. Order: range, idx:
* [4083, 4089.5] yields 16.0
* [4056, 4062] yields 13.6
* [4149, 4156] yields 15.0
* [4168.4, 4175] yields 13.5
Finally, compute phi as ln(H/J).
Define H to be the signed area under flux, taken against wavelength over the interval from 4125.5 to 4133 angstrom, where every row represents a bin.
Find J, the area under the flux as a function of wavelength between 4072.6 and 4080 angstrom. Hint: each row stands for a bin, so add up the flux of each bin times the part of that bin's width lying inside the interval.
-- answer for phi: 0.04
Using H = 17.6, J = 16.9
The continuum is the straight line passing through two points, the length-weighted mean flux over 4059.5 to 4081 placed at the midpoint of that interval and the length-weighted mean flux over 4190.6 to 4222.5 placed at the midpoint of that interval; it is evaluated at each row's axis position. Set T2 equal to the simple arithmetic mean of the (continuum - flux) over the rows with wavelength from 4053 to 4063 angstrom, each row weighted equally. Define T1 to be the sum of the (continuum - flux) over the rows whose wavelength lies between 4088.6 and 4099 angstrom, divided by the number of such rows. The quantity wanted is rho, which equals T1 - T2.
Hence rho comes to -0.31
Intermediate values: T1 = -0.26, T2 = 0.05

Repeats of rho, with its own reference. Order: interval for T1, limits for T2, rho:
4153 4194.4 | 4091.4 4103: 0.33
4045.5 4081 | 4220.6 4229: 0.07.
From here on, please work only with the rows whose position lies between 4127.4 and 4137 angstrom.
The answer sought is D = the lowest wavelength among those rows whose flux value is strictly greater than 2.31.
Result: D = 4127.84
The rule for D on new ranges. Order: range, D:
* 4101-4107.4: 4101.31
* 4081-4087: 4081.52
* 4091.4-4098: 4091.88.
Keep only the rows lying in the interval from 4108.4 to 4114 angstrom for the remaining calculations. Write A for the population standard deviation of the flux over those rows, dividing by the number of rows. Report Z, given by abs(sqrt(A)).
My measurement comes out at 0.13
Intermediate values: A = 0.017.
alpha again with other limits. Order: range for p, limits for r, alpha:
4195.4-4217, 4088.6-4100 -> -0.5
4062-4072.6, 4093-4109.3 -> -0.3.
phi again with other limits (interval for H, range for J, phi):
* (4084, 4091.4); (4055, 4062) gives 0.14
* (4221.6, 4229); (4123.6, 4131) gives -0.15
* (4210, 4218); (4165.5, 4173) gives 0.03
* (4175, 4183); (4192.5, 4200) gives 0.06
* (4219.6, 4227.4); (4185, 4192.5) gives 0.03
